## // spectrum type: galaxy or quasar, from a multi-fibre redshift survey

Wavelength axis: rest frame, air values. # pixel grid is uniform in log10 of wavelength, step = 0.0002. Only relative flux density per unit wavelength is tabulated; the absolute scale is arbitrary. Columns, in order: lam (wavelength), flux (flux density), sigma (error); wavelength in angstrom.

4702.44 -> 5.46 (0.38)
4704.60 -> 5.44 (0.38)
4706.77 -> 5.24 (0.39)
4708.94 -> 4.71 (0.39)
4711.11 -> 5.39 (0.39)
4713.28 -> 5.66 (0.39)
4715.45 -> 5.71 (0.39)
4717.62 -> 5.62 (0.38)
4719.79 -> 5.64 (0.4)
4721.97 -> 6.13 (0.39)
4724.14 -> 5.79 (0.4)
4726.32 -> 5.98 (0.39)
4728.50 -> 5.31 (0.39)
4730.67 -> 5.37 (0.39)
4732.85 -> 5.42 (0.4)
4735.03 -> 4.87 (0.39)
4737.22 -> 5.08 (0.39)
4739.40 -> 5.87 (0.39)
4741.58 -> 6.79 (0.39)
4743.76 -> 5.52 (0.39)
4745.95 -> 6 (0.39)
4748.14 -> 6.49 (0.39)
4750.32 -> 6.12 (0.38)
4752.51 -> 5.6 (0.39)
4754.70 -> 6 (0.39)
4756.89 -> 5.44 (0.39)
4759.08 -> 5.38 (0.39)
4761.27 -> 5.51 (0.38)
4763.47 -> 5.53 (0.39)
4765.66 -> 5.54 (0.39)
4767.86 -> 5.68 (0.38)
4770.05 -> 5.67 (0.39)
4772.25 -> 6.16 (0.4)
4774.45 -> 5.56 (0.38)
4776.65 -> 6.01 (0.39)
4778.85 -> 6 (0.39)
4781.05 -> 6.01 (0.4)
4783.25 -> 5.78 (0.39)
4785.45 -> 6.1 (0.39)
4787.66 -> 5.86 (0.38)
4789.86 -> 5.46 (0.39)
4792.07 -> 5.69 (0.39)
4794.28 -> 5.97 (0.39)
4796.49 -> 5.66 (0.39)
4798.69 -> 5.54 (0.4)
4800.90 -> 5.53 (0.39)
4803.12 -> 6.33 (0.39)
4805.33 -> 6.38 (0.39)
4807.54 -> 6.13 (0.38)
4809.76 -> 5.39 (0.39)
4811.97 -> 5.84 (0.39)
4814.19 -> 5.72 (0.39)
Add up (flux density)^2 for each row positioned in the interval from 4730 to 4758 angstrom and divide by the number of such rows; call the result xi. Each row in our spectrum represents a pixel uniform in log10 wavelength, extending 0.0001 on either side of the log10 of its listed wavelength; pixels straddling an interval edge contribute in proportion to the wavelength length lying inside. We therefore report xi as 33.2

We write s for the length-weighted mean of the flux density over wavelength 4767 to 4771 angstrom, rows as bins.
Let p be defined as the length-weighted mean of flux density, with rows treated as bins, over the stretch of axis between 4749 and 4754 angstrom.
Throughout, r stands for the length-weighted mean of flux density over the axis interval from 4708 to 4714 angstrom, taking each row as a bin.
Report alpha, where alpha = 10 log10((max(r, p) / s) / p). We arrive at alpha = -7.55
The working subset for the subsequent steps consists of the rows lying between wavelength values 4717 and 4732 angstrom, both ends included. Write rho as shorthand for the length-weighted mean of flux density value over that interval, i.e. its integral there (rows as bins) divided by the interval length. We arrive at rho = 5.69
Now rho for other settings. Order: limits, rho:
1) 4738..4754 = 6.04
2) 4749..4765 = 5.66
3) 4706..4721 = 5.43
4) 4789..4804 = 5.73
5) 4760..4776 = 5.67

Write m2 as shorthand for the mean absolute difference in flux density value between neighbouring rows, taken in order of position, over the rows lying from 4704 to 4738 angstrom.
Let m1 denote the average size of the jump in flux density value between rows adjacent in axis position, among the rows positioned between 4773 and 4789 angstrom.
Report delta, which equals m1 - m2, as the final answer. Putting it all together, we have -0.08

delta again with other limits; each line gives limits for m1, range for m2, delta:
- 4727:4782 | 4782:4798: 0.06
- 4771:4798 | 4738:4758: -0.35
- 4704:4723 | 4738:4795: -0.05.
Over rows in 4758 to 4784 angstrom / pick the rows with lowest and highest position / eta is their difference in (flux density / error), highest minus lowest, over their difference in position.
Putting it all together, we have 0.042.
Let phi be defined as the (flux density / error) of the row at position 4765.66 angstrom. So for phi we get 14.2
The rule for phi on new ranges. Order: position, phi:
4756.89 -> 13.9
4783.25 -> 14.8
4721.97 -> 15.7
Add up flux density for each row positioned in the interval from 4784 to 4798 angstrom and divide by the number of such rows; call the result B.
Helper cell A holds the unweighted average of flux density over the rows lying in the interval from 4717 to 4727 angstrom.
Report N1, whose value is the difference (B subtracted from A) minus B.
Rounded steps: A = 5.83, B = 5.8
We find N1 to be -5.7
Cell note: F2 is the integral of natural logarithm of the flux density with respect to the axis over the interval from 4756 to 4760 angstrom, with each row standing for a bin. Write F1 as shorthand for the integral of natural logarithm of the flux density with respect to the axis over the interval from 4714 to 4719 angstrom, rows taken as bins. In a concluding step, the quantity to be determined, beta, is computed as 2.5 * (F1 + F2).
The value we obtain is 39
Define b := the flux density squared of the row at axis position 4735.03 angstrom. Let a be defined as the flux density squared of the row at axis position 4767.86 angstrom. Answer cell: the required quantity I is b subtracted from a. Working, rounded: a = 32.3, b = 24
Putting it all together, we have 9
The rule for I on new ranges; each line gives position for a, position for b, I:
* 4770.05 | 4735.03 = 8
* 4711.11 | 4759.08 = 0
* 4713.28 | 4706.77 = 5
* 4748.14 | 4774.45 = 11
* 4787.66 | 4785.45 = -3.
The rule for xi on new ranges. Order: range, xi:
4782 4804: 33.6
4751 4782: 32.8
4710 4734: 31.9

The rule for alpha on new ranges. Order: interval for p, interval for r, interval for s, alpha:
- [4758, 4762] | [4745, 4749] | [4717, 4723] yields -7.05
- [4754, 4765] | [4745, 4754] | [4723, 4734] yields -7.09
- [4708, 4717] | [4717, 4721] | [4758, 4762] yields -7.16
